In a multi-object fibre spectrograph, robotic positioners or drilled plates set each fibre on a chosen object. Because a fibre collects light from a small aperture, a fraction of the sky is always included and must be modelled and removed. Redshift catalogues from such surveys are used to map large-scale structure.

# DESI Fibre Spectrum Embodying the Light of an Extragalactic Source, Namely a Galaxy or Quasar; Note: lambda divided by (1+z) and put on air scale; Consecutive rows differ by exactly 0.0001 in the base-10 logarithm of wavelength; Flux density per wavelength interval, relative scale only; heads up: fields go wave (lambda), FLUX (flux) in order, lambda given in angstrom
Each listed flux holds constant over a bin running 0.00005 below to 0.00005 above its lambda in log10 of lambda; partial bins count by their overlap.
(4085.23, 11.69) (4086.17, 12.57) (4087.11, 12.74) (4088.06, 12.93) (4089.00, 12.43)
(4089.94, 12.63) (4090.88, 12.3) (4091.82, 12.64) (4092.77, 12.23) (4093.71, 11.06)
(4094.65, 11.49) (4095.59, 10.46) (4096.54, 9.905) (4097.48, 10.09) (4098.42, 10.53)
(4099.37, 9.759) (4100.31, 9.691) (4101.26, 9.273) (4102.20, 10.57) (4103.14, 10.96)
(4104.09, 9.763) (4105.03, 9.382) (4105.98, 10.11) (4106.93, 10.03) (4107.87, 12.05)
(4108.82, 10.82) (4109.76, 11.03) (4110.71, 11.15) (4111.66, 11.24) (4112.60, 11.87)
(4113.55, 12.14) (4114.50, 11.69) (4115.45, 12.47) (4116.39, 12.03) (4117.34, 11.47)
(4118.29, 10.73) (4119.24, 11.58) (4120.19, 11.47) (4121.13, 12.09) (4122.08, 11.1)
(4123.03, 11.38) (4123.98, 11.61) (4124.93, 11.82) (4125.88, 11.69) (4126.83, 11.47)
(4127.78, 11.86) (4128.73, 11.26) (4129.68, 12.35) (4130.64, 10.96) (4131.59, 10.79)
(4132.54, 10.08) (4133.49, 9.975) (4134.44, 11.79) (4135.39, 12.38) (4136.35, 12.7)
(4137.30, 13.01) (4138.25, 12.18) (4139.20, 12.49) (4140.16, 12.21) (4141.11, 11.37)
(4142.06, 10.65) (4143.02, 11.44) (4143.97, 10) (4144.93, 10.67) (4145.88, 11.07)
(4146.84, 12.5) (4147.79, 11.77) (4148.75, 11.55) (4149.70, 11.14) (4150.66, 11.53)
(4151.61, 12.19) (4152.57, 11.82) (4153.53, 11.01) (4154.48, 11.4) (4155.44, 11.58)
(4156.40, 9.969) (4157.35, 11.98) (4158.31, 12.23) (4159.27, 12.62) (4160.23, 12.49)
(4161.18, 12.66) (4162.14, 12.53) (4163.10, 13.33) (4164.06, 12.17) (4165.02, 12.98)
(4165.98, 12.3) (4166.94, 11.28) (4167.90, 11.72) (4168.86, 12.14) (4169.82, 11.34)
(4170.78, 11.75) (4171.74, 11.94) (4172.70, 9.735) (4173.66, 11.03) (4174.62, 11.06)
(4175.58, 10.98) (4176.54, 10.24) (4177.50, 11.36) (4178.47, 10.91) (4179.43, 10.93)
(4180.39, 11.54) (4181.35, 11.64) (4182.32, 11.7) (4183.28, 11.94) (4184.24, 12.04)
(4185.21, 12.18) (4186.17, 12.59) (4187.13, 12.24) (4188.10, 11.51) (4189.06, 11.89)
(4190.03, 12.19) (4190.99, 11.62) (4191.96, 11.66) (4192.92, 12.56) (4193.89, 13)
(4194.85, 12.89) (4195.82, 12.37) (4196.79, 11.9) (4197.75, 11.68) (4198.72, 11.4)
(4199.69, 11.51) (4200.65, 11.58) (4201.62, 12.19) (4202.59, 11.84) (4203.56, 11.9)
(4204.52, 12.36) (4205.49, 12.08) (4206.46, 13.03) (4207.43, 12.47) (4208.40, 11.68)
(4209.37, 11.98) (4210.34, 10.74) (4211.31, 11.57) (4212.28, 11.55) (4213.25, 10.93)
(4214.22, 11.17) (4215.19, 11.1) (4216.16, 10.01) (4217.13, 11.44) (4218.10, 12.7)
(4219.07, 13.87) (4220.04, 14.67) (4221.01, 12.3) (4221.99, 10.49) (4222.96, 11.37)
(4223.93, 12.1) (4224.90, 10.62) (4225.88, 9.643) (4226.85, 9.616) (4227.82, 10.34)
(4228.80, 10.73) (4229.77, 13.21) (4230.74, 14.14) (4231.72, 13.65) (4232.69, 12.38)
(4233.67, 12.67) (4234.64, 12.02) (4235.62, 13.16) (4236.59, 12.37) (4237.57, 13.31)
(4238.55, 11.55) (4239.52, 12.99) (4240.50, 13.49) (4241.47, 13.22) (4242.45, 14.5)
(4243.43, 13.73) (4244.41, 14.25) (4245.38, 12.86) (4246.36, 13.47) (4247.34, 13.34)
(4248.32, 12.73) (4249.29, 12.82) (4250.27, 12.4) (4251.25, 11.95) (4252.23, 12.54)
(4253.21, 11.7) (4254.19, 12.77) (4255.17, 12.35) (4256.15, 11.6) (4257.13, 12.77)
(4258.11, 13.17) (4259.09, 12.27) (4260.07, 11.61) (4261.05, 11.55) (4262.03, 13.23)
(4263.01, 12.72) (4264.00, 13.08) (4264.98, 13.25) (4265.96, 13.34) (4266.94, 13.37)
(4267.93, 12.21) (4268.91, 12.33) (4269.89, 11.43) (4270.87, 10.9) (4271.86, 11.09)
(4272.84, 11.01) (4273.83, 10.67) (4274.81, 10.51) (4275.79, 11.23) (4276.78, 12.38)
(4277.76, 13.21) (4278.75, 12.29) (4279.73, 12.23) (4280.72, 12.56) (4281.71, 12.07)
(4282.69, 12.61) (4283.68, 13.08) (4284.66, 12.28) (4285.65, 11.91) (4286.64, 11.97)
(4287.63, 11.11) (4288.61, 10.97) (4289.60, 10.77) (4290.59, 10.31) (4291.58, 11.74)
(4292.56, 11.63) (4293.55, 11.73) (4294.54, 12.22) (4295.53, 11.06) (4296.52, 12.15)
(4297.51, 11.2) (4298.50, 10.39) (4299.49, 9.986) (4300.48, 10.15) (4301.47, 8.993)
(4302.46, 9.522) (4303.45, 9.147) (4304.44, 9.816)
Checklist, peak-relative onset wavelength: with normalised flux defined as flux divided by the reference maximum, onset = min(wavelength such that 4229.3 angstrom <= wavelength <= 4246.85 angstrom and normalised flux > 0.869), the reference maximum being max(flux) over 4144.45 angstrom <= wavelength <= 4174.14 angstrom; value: 4229.77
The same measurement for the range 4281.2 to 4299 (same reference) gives 4281.71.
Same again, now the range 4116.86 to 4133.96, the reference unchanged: 4121.13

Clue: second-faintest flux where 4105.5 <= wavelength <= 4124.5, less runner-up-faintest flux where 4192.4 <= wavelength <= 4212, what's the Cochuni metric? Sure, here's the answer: -1.3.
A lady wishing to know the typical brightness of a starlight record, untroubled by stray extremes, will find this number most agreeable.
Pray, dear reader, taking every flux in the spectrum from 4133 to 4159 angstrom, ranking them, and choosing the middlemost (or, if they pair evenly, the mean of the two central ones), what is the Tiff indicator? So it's 11.6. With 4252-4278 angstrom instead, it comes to 12.3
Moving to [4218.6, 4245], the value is 12.7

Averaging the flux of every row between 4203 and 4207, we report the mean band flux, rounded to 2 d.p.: 12.34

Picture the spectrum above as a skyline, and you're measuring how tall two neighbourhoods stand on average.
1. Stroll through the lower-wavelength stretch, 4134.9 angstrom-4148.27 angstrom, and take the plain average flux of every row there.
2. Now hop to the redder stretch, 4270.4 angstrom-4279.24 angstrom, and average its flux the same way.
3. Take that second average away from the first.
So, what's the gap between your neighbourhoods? 0.27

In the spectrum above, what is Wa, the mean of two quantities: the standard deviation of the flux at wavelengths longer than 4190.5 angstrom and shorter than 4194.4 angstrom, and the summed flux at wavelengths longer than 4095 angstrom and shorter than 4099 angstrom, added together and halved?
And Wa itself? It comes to 20.8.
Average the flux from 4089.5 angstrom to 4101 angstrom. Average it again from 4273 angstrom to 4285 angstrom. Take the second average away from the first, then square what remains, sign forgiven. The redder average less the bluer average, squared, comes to 1.1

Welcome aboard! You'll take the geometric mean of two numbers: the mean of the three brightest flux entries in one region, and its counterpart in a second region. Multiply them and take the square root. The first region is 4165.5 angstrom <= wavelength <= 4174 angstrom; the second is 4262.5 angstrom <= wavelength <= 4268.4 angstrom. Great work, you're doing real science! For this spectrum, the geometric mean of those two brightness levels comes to 12.7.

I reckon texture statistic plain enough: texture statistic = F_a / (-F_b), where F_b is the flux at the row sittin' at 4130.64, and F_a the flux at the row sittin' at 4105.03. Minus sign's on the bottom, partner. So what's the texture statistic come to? -0.86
